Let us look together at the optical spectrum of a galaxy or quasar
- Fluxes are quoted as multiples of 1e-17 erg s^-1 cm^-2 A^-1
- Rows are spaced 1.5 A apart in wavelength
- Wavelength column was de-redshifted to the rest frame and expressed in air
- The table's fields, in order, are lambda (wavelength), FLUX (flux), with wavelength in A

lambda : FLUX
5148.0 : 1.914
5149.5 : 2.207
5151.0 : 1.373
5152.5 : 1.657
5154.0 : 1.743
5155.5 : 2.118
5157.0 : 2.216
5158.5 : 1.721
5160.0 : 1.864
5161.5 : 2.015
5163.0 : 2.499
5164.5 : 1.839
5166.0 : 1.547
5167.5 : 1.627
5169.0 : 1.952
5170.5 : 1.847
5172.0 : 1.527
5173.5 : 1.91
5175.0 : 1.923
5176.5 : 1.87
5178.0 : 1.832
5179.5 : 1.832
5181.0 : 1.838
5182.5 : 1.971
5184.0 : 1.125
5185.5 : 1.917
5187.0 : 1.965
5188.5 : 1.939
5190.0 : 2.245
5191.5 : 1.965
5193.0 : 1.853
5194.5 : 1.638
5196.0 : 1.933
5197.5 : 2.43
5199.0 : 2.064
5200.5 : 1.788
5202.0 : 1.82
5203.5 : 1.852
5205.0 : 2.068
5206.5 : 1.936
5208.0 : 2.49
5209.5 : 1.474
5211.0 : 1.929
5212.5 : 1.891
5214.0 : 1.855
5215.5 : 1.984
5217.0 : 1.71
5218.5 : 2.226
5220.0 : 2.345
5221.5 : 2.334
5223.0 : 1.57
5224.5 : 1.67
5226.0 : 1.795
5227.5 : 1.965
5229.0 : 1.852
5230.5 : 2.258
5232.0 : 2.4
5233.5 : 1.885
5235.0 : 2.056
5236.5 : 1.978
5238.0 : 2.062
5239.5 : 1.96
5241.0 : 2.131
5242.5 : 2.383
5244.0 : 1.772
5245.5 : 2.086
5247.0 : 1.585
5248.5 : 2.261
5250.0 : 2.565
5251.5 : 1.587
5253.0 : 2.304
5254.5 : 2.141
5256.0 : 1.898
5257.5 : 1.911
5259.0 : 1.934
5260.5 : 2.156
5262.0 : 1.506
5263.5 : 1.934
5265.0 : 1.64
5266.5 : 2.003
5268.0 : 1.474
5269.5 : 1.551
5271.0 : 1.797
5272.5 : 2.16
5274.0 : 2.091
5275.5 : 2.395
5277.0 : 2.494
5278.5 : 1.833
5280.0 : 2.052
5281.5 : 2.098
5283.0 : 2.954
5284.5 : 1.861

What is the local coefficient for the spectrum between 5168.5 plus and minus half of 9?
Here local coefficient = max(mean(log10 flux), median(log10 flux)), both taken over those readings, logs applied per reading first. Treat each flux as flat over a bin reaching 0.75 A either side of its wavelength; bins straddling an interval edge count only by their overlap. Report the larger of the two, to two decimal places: 0.24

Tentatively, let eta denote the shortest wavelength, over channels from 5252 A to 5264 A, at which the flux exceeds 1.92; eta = 5253.0 A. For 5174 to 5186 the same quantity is 5175.0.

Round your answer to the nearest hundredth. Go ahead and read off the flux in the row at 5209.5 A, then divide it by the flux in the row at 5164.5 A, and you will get 0.80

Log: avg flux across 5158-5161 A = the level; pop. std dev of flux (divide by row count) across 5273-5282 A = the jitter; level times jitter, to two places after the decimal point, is 0.40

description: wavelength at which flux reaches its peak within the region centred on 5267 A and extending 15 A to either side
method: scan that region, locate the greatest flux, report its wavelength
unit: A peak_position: 5277.0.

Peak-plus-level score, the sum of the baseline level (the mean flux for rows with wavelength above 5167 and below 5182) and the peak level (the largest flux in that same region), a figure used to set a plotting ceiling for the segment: 3.77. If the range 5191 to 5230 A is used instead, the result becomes 4.43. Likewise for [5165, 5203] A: 4.28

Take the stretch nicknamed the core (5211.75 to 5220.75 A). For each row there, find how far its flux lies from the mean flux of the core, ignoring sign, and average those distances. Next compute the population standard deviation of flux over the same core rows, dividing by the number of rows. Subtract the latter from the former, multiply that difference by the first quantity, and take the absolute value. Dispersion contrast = 0.006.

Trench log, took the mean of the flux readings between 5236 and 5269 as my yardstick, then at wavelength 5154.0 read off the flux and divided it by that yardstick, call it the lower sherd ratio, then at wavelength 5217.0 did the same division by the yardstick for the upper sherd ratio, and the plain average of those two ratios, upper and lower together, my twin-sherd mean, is 0.88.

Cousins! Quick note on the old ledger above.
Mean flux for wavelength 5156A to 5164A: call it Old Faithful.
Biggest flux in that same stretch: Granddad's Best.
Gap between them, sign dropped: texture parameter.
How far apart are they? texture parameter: 0.44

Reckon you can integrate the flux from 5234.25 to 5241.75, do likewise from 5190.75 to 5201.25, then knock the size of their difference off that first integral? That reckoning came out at 10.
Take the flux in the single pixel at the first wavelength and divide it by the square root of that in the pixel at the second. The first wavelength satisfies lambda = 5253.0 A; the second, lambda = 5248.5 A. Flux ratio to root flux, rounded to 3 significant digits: 1.53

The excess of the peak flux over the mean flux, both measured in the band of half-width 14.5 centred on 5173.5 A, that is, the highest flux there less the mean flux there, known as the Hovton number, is 0.66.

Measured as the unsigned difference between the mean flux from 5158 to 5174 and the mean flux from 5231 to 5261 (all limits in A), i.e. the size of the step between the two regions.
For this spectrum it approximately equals 0.20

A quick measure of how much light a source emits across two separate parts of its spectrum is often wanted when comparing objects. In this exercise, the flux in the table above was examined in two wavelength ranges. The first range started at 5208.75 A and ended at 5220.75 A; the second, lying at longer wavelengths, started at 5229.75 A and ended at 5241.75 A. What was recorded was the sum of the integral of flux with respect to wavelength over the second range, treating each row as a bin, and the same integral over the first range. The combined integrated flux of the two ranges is 48.2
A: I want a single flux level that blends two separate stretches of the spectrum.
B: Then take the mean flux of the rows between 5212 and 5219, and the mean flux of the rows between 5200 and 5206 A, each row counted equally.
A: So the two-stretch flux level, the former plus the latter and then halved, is 1.91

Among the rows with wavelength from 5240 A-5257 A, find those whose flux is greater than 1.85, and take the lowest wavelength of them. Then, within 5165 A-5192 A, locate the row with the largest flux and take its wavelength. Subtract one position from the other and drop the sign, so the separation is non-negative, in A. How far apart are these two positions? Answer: 51.0 A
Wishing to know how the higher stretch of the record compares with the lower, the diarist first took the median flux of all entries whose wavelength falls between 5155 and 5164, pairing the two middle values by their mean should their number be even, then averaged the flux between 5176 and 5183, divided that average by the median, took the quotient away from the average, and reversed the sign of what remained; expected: -0.96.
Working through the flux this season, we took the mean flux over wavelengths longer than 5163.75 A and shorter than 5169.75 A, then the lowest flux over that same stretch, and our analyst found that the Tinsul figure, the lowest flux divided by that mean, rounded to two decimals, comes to 0.89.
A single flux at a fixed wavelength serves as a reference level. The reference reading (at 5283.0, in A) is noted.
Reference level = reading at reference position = 2.954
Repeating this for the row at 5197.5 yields 2.43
